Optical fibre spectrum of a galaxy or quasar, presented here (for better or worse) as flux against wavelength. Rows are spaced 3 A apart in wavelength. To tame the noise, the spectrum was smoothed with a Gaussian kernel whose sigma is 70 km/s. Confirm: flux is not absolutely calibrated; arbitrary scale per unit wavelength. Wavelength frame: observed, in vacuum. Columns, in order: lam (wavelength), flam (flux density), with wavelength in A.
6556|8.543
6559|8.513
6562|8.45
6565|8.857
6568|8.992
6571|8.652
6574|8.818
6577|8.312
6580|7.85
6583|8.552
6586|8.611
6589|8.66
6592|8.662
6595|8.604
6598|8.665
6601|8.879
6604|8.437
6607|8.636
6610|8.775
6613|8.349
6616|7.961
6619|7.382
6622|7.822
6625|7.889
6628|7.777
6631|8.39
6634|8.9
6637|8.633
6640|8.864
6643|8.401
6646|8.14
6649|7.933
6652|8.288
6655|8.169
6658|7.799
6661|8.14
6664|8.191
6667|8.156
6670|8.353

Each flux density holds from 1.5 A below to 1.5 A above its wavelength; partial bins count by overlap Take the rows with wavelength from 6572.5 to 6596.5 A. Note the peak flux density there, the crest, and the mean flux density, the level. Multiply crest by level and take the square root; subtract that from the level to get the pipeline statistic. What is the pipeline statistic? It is -0.15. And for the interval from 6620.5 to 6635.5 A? -0.36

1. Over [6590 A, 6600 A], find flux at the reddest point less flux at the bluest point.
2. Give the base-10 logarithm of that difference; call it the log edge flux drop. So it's -2.5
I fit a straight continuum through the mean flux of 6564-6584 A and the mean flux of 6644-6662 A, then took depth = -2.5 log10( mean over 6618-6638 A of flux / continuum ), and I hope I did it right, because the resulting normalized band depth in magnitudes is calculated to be 0.016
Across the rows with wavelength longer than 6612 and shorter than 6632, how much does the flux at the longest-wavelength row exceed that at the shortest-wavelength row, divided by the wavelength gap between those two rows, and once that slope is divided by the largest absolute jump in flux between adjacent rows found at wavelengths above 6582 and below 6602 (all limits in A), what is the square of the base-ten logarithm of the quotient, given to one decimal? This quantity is 3.9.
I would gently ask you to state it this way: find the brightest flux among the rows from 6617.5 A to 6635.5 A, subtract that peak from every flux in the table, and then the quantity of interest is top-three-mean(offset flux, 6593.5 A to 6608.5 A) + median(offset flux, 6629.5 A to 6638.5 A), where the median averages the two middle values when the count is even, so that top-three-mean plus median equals -0.4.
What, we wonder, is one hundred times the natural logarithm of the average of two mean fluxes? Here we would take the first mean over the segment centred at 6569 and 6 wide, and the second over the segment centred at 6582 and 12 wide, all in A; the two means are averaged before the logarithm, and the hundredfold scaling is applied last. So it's 215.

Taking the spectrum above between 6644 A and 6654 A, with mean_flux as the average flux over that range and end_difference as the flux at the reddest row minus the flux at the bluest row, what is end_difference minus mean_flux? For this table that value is -8.0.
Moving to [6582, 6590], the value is -8.5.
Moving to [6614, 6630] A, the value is -8.0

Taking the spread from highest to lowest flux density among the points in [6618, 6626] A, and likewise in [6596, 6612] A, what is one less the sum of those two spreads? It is 0.1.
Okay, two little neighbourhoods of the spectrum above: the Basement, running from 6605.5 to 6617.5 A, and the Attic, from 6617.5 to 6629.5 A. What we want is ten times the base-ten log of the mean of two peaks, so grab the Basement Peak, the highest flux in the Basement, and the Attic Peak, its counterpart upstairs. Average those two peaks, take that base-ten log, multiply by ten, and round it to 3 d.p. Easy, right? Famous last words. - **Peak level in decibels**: 9.207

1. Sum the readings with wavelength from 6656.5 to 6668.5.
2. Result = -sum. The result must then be -32.3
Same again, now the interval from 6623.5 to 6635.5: -33.0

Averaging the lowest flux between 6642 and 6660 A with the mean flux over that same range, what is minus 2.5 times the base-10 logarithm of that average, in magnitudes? -2.25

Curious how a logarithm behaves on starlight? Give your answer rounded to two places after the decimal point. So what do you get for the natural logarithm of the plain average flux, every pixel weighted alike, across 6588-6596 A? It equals 2.16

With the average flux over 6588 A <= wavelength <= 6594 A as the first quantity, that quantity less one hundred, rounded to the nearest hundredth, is -91.34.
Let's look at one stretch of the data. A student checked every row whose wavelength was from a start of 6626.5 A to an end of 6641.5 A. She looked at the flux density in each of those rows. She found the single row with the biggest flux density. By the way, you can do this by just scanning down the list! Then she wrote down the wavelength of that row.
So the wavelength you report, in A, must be 6634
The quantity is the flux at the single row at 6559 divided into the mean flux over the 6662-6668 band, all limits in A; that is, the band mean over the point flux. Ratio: 0.96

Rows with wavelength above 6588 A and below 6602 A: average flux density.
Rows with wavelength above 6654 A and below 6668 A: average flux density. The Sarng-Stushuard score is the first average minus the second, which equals 0.603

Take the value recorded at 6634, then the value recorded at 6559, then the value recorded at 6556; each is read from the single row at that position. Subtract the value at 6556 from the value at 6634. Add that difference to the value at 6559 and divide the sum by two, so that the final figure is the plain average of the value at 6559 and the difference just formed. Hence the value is 4.4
